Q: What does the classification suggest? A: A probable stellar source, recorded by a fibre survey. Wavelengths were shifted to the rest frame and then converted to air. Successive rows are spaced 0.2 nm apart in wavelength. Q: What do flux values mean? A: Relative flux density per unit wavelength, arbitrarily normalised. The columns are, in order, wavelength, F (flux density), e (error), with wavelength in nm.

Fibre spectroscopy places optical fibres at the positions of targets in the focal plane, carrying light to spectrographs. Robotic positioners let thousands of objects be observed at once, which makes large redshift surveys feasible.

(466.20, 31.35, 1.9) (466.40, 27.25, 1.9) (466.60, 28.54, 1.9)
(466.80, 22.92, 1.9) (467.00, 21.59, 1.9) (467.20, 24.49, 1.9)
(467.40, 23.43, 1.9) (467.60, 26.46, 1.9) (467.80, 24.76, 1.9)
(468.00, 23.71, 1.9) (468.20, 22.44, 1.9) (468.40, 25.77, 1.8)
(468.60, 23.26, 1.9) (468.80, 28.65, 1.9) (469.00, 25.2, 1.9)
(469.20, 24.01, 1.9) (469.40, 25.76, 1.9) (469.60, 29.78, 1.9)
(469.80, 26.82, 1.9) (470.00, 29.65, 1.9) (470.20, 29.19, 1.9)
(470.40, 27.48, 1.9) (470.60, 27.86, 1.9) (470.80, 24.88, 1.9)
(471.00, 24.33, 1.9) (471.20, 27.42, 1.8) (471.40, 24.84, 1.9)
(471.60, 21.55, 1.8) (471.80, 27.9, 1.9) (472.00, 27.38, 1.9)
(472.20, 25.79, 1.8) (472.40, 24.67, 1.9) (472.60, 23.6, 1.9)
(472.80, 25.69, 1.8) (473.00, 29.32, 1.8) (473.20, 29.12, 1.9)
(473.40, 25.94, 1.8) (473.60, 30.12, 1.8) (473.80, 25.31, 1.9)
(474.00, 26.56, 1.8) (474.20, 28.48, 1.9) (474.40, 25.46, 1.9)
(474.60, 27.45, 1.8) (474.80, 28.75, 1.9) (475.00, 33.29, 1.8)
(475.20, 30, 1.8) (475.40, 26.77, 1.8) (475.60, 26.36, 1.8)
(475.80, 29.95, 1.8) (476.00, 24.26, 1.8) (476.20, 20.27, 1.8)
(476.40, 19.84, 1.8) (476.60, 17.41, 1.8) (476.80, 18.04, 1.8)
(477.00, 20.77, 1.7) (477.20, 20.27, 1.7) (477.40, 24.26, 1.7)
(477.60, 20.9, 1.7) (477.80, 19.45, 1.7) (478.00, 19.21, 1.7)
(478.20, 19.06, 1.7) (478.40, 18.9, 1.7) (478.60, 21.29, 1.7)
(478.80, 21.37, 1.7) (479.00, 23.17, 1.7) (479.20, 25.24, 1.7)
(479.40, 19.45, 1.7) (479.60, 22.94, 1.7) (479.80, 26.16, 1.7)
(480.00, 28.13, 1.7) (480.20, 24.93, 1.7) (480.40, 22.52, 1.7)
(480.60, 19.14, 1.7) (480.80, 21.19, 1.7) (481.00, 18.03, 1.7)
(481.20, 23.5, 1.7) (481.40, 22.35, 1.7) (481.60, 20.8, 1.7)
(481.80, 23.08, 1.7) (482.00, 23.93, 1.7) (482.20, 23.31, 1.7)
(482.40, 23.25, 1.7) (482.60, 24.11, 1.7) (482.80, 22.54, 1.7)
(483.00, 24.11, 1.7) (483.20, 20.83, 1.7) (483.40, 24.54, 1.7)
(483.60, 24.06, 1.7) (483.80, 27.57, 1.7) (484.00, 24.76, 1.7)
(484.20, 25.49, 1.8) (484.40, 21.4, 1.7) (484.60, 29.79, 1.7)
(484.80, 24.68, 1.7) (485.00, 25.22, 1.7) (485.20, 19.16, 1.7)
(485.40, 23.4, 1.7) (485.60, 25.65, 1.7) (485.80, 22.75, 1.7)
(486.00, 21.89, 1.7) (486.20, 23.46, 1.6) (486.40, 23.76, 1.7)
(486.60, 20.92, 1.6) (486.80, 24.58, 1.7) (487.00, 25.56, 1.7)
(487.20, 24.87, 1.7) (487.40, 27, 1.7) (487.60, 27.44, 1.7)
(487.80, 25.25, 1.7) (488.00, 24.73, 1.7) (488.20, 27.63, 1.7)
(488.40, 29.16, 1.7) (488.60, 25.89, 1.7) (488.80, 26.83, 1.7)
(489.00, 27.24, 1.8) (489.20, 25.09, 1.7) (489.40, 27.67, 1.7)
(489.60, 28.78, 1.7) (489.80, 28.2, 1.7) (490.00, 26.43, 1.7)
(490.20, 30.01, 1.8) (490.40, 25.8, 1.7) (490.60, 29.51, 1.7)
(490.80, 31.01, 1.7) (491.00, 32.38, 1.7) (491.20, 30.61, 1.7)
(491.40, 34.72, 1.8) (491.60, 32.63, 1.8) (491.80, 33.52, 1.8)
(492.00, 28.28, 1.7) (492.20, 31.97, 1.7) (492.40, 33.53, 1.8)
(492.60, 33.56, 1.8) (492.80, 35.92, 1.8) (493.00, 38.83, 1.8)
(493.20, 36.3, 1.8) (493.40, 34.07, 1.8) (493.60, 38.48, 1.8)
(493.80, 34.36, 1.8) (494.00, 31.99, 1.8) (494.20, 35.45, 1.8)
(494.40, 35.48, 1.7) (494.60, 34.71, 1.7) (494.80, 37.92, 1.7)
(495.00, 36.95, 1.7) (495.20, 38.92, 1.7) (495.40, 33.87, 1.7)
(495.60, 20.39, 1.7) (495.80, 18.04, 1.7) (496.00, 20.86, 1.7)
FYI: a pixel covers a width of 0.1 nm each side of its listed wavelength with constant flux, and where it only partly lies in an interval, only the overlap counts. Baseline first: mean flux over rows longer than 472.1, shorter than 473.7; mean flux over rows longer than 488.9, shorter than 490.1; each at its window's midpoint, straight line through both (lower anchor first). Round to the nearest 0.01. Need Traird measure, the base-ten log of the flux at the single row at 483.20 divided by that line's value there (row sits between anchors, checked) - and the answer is -0.11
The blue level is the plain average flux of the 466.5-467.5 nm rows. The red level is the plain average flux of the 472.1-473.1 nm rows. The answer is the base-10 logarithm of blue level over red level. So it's -0.028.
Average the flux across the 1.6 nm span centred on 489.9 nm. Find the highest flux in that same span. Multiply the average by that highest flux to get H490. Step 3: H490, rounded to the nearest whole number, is 831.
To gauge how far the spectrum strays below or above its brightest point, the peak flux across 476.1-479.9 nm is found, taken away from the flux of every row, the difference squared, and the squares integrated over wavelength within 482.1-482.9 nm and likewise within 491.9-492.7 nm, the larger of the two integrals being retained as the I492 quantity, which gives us 29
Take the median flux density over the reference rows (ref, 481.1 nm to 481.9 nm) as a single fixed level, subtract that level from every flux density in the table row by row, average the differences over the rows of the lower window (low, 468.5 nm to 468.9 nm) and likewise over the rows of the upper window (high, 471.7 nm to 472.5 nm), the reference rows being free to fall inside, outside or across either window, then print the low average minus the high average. -0.5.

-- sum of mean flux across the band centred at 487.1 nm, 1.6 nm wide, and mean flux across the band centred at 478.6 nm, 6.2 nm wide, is 46.8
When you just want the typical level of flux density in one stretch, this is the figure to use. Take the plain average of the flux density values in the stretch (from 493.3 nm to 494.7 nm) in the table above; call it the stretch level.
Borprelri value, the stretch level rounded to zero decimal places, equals 35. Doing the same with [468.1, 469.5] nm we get 25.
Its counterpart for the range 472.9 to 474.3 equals 28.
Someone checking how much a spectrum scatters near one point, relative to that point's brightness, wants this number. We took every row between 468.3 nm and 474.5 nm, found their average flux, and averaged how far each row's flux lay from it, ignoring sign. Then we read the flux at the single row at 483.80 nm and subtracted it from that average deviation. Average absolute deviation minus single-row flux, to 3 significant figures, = -25.8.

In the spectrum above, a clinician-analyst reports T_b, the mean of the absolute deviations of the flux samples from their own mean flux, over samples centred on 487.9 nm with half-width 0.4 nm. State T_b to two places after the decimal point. 1.27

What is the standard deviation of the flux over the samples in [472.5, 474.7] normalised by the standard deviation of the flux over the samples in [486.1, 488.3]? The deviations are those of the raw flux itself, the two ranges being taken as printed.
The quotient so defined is 1.0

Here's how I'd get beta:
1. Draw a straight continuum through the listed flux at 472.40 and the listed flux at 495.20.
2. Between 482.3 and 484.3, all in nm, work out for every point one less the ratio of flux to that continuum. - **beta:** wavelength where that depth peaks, 483.20 nm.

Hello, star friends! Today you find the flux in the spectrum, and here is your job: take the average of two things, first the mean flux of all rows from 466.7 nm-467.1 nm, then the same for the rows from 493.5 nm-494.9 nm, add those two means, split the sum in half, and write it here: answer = 28.9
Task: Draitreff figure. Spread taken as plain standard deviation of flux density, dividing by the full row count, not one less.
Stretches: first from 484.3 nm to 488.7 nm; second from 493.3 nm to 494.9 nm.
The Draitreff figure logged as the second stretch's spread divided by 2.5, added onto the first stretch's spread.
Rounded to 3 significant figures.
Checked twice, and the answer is 3.33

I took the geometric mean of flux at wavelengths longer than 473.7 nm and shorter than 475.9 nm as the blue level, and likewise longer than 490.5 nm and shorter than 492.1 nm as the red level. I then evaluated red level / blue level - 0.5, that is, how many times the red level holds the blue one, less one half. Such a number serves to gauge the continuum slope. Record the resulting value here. 0.628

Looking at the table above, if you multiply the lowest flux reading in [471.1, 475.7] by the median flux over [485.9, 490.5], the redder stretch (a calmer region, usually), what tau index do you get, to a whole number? 558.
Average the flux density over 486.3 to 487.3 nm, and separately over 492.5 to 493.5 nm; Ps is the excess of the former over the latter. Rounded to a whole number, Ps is -12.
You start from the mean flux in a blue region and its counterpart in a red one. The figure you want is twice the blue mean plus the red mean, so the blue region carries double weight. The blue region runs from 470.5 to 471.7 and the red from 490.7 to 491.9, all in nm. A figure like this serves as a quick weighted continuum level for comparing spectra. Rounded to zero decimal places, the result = 83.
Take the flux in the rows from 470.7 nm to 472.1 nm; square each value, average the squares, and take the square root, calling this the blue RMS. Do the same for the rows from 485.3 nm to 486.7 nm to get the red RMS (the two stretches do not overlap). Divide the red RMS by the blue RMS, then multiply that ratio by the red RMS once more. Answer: 21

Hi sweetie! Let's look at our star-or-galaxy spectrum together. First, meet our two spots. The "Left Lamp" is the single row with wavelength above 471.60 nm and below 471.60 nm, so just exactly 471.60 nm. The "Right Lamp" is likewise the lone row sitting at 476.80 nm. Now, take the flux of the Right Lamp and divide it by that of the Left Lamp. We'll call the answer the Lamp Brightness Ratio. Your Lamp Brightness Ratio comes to 0.84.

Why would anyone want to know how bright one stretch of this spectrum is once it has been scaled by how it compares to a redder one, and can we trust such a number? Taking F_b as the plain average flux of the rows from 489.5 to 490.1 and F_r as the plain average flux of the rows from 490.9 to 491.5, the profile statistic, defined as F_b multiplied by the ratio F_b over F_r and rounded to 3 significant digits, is 23.7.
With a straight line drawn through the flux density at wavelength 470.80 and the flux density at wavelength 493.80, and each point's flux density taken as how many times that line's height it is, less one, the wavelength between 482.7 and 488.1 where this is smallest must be 485.20 nm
